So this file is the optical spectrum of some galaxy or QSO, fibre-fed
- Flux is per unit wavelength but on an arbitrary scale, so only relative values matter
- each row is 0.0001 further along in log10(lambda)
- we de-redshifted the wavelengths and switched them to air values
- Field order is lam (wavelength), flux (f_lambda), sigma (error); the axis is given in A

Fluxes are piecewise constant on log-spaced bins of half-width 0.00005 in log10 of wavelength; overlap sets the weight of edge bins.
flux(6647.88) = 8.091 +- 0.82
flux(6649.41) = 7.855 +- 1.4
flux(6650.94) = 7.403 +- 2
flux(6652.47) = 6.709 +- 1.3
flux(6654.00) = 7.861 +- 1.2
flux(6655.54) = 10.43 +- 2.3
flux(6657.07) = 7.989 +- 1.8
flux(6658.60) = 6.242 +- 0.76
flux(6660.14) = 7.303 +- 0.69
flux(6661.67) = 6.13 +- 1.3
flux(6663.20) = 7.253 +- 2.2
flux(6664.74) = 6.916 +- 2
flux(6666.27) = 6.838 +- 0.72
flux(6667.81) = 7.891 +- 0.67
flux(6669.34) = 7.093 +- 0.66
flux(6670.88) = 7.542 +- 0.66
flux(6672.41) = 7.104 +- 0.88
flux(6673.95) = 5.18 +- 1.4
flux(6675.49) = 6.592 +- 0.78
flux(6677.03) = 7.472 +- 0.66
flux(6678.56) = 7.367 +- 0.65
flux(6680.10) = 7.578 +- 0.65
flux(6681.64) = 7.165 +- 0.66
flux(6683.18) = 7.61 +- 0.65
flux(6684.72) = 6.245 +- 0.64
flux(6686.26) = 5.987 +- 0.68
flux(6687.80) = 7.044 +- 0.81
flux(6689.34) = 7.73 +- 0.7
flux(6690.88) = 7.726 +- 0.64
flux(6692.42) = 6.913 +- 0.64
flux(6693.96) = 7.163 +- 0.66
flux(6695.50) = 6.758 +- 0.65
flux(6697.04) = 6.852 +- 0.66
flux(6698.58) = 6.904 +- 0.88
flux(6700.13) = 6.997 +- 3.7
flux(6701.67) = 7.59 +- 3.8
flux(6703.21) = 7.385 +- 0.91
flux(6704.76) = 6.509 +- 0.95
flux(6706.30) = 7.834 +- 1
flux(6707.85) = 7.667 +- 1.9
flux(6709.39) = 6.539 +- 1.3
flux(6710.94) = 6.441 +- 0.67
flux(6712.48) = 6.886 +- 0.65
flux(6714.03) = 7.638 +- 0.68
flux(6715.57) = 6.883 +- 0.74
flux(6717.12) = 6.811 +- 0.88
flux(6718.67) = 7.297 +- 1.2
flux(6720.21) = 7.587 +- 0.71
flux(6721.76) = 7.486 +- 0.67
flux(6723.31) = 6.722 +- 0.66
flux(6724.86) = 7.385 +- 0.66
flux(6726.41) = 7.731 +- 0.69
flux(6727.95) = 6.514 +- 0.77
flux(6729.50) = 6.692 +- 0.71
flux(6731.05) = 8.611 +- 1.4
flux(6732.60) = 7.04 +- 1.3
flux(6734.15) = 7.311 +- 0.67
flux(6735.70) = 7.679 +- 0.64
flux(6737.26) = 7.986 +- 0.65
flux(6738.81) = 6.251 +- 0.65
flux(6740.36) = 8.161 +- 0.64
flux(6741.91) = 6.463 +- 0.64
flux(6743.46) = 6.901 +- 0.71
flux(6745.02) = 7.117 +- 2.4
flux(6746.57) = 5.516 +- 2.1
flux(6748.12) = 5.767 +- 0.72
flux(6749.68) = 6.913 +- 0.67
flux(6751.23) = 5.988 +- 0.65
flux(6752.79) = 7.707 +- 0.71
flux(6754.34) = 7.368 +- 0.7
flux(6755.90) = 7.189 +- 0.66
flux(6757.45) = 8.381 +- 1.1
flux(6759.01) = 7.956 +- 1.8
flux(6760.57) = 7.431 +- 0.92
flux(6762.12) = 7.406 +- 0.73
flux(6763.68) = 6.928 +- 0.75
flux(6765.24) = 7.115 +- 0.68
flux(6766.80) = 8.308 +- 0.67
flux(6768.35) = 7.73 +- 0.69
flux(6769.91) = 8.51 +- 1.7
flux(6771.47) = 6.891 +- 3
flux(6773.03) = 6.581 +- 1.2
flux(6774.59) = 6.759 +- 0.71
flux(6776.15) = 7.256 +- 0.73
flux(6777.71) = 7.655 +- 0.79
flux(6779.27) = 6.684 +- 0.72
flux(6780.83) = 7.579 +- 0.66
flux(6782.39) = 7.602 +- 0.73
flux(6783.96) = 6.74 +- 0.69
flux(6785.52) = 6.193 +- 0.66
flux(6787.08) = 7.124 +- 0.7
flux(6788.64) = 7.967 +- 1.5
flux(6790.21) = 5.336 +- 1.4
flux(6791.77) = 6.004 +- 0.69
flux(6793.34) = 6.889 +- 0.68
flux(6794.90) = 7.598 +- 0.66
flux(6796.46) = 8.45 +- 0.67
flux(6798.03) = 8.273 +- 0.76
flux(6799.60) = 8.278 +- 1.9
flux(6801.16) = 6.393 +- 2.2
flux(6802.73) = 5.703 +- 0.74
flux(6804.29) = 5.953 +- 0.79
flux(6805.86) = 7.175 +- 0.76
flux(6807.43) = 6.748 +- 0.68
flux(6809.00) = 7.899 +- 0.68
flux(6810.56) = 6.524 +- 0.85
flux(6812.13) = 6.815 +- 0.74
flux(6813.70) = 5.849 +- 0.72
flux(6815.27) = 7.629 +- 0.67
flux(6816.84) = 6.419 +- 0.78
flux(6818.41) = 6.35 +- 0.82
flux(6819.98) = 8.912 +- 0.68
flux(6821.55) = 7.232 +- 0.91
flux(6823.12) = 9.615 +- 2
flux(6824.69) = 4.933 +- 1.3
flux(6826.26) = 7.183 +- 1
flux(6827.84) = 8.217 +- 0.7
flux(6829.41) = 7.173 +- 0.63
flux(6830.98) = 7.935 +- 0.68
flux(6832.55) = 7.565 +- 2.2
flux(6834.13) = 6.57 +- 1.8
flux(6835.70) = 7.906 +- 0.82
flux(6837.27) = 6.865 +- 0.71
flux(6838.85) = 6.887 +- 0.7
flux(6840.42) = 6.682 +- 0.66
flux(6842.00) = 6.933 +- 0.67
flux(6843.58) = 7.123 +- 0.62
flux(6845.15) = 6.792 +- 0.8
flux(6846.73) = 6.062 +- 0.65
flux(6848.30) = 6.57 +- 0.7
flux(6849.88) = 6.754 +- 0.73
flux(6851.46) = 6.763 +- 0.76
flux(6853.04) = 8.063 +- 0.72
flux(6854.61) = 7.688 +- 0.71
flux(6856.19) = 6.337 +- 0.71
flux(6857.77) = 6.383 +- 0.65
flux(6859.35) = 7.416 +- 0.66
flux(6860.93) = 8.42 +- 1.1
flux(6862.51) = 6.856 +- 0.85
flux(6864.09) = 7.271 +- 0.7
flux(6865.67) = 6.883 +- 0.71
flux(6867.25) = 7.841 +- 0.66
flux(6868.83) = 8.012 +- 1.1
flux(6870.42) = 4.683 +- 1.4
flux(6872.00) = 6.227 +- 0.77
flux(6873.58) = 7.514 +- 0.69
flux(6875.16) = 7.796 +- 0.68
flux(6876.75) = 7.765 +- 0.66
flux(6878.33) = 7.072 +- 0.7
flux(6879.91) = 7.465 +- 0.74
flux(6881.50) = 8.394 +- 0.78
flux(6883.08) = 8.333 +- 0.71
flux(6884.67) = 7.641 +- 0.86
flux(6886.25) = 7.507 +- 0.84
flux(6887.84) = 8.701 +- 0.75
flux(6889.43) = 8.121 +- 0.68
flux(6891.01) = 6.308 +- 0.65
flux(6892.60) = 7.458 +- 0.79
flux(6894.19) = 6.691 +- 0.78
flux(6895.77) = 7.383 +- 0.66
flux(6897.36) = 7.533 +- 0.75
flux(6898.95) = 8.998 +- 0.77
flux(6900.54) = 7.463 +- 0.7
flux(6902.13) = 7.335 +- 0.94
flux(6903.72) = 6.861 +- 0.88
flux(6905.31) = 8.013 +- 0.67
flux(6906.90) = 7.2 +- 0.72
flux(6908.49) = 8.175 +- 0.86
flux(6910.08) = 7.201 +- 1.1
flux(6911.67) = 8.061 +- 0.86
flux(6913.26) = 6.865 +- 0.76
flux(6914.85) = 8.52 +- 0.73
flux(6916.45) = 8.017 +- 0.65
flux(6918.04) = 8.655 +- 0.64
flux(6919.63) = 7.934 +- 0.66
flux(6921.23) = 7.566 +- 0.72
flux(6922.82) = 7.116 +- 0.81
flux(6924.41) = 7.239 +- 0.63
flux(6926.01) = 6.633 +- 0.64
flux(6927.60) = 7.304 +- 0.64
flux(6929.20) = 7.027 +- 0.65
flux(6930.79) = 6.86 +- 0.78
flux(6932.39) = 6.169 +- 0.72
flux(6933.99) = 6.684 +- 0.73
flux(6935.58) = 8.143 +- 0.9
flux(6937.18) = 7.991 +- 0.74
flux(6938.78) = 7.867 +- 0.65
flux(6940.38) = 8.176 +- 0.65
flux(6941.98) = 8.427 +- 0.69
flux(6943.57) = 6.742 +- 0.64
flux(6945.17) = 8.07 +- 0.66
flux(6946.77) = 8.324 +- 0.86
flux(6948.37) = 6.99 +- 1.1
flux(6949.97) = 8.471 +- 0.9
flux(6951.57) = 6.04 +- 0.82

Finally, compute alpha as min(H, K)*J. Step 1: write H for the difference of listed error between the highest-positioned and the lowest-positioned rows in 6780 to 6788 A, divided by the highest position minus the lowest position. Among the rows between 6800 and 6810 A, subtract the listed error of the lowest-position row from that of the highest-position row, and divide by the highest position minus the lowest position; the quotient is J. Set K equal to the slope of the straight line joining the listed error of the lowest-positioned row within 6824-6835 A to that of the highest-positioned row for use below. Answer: -0.0012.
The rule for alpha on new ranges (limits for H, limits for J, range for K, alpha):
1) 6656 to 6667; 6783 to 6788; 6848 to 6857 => -0.0004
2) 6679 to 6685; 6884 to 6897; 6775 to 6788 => 0.0000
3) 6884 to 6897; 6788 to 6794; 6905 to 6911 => 0.0031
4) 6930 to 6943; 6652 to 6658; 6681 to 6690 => -0.0009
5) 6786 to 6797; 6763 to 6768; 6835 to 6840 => 0.0010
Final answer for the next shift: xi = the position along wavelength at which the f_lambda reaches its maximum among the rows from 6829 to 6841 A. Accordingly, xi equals 6830.98 A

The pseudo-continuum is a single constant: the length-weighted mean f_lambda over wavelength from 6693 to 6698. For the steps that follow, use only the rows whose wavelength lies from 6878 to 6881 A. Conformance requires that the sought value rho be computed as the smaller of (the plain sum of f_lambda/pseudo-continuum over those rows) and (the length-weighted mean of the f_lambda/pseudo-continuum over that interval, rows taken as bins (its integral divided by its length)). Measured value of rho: 1.07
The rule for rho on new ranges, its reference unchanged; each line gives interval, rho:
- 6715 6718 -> 0.99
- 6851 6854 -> 1.08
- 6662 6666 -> 1.00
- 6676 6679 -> 1.06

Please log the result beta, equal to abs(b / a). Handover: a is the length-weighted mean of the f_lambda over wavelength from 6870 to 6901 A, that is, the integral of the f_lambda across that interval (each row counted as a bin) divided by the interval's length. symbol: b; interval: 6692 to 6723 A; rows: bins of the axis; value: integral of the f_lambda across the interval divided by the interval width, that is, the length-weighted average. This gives 0.949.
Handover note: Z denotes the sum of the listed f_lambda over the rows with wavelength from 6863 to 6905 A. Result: 193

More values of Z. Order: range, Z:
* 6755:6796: 188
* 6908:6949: 197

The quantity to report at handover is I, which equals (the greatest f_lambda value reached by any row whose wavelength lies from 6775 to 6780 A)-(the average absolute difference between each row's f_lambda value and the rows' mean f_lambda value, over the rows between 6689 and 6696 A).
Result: 7.28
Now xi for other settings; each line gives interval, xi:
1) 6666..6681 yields 6667.81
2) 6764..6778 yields 6769.91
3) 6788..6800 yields 6796.46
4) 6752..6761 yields 6757.45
